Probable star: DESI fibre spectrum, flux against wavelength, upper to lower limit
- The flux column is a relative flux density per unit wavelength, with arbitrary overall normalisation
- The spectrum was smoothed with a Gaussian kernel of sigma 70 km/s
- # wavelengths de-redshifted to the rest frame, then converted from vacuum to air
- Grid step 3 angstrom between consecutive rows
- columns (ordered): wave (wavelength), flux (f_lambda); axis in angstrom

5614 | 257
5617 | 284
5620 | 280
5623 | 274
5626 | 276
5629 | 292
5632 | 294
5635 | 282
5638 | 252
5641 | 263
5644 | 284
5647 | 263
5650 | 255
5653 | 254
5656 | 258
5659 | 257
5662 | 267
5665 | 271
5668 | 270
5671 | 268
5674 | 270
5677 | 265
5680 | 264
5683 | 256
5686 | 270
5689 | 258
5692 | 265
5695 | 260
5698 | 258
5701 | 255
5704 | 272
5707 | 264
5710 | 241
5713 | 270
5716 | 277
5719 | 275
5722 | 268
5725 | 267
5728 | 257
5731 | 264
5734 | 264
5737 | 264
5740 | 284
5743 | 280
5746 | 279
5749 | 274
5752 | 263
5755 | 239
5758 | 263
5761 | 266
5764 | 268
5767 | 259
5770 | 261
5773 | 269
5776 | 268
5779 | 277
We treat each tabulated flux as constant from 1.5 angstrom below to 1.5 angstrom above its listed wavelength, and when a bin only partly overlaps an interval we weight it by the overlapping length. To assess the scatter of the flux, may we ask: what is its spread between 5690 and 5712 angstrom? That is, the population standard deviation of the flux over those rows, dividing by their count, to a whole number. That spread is 9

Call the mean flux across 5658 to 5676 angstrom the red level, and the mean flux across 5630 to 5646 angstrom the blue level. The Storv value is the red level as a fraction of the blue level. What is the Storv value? 0.97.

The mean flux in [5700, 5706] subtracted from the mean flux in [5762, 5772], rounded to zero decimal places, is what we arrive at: -1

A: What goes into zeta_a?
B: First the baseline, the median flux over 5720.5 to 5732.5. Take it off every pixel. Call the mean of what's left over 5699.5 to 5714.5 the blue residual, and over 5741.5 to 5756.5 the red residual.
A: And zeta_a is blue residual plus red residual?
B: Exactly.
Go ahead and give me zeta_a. -3.6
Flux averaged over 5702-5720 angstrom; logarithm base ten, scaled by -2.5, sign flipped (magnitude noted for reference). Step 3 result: 6.06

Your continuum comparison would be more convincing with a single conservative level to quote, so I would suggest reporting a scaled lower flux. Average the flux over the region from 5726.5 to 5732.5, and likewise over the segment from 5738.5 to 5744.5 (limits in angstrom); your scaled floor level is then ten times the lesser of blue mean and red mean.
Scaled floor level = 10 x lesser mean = 2605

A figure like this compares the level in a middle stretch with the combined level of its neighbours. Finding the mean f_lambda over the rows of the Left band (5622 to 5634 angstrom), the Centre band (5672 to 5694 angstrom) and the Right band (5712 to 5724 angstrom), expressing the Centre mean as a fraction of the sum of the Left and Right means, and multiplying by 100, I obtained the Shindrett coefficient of 47.4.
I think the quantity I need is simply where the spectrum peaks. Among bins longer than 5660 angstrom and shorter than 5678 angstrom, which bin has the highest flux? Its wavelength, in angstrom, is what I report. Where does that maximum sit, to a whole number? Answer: 5665 angstrom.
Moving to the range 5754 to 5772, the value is 5764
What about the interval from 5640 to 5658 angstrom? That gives 5644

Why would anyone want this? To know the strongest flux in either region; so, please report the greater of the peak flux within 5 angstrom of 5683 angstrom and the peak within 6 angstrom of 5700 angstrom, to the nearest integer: 272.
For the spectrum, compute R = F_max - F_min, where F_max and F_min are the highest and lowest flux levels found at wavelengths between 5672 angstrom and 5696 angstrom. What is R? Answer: 14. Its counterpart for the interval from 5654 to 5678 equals 14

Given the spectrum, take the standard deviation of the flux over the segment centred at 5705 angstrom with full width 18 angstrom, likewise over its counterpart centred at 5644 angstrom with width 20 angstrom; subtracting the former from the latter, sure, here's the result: 2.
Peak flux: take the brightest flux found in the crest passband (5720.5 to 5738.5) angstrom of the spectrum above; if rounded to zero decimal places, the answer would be 268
